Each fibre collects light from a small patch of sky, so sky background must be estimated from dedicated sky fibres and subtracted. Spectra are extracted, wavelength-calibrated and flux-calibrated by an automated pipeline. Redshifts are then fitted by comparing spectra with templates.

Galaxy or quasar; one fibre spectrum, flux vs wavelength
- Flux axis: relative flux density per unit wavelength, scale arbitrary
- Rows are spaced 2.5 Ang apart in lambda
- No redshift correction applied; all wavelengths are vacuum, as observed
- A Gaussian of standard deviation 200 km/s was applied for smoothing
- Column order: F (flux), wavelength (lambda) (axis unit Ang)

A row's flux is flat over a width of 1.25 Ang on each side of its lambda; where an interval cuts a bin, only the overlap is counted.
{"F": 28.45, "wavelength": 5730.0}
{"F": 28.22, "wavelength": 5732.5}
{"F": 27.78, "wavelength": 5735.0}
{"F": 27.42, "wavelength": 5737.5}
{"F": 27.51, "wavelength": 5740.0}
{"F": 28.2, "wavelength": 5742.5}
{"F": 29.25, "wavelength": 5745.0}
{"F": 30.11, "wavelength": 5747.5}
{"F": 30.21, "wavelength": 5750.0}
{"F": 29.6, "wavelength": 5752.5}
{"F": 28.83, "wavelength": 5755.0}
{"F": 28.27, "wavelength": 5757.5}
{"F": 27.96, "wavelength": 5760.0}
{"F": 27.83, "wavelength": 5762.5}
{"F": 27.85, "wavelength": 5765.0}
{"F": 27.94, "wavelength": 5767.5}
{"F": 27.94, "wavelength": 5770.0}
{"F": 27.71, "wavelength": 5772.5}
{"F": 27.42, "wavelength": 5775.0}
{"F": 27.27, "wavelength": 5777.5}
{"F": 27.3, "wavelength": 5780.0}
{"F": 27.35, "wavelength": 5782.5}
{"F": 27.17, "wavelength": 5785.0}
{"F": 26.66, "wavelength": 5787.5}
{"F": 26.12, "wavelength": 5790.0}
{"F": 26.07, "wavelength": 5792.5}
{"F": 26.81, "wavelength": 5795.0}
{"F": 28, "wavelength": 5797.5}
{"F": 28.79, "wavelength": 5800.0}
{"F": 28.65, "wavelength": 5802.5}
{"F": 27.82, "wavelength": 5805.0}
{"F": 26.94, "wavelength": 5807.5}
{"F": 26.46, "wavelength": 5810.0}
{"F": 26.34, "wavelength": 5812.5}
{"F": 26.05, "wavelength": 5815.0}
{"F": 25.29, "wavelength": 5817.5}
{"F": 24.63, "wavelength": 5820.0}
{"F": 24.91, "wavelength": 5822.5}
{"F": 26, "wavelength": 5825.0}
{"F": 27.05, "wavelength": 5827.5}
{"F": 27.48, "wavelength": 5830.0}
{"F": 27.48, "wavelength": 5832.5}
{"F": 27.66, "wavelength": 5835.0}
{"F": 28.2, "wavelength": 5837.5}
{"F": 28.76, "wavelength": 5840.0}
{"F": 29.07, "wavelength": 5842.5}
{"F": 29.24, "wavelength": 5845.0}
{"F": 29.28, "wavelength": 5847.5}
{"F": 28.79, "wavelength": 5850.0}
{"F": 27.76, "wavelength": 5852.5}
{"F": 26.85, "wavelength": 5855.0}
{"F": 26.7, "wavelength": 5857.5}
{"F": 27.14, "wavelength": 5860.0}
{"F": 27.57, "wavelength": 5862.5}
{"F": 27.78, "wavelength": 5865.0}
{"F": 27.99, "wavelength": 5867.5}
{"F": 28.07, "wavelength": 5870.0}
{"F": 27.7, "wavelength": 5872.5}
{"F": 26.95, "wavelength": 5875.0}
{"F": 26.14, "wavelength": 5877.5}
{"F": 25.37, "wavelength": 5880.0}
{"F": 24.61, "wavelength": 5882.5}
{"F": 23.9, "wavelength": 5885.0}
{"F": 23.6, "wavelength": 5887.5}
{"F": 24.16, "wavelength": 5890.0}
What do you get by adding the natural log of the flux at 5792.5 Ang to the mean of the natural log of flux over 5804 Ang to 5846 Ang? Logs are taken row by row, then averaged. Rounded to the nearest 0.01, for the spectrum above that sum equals 6.56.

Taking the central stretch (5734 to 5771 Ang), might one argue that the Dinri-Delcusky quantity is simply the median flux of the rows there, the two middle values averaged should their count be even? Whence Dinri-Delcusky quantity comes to 28.0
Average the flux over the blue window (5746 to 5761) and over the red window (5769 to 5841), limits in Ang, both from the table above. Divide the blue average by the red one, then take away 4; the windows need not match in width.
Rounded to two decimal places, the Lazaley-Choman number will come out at -2.92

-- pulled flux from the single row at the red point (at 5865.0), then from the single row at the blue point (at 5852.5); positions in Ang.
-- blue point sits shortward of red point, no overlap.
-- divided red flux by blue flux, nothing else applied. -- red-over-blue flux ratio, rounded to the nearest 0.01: 1.00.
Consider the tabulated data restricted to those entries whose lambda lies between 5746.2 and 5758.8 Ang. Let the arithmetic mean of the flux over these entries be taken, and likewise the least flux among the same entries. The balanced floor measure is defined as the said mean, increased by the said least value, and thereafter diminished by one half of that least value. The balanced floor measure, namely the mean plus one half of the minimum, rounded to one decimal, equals 43.5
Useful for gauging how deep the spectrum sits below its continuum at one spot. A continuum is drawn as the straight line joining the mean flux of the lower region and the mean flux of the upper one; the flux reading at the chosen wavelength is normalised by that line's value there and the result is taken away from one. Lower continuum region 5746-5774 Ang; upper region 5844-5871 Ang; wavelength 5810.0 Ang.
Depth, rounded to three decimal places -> 0.063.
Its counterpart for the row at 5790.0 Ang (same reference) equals 0.079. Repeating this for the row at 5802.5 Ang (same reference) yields -0.013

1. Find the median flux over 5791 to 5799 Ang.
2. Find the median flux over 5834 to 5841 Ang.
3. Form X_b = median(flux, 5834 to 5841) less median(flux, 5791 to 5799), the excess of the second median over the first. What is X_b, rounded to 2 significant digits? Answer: 1.4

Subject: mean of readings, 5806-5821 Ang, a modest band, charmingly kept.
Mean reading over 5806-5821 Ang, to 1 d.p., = 26.0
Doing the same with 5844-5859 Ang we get 28.1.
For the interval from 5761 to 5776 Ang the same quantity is 27.8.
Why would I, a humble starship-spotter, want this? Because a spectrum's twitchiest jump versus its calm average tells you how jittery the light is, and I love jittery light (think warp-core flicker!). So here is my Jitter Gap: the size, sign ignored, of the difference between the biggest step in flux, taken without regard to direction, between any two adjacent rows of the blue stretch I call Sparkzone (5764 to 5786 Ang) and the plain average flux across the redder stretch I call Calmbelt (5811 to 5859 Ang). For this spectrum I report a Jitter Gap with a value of 26.9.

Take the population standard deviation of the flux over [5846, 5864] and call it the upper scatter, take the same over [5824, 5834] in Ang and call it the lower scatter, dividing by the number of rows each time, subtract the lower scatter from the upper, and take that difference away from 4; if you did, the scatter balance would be 3.7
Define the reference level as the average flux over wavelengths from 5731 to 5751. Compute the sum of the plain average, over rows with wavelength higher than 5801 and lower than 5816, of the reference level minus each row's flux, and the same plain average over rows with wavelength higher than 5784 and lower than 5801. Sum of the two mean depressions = 3.0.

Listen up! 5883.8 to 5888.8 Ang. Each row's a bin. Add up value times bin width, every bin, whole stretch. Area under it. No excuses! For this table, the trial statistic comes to 118.8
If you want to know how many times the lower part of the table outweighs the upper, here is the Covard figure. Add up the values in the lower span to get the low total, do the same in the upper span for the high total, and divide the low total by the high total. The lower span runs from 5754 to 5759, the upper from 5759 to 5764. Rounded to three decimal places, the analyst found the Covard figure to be 1.023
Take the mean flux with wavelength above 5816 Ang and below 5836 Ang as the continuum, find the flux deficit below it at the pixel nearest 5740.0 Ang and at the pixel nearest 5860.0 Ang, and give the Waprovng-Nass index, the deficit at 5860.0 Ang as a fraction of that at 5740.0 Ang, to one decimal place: 0.7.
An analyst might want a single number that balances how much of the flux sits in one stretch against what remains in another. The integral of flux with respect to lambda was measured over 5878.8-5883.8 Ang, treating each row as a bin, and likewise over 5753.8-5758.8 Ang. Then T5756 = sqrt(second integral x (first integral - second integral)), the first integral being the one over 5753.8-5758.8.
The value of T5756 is 47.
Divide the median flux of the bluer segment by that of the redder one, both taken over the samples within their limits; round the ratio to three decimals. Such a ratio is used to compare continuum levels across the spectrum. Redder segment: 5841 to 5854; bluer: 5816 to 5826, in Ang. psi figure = 0.863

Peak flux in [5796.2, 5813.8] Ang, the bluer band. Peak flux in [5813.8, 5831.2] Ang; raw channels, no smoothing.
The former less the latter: 1.3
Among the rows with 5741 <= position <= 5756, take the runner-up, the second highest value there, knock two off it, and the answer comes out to 28.1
